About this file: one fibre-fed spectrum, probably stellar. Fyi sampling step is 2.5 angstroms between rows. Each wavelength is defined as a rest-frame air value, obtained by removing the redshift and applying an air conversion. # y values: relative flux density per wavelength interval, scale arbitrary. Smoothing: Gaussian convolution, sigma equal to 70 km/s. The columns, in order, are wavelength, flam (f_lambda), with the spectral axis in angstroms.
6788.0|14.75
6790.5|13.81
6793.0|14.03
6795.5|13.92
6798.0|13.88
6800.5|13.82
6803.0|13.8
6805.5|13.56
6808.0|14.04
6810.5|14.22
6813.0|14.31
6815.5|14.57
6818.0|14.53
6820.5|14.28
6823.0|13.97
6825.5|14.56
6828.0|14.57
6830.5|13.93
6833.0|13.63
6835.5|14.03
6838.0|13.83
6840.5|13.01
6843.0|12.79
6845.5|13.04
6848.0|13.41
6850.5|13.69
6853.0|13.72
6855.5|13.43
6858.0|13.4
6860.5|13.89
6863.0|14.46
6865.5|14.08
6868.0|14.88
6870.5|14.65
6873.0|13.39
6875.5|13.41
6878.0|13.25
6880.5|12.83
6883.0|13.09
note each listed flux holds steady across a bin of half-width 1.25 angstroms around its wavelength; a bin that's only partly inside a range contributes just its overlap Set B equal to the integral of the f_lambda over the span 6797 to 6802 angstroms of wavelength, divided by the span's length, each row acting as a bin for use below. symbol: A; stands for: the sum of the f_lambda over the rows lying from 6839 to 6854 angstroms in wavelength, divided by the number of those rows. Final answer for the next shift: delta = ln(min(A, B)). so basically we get 2.586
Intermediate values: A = 13.28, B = 13.8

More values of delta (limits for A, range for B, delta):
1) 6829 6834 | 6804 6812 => 2.623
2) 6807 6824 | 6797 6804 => 2.627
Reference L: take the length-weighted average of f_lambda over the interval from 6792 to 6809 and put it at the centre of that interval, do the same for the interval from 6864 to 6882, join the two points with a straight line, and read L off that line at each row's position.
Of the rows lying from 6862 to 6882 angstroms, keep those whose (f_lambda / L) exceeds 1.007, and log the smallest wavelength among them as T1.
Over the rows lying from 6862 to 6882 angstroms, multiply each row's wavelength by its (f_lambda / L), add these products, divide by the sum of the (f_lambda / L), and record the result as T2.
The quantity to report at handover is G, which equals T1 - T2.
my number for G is -8.5 angstroms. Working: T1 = 6863.0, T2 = 6871.5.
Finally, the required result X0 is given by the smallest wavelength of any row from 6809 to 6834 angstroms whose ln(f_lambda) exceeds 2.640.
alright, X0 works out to 6810.5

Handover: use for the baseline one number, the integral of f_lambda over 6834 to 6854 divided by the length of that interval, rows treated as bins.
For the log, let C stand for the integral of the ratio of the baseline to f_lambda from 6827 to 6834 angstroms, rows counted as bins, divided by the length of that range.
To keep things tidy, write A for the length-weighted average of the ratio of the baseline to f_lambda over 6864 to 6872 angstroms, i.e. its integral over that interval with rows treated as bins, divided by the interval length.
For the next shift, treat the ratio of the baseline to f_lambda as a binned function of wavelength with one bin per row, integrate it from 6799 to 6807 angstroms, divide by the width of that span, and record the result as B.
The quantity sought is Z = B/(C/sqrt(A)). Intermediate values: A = 0.93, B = 0.98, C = 0.96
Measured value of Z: 0.98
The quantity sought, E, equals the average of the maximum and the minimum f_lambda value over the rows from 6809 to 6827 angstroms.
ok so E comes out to 14.3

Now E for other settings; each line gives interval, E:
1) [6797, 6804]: 13.8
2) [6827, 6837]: 14.1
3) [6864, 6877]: 14.1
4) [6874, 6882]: 13.1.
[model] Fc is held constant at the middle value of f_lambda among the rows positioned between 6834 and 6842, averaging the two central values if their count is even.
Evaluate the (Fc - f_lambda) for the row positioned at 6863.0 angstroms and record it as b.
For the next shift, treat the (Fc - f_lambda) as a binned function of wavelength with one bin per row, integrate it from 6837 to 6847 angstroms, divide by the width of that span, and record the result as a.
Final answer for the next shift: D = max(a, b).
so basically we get 0.7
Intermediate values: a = 0.67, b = -0.63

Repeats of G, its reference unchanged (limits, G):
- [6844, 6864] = 8.6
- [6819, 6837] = -7.4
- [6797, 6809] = 5.0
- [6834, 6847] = -4.9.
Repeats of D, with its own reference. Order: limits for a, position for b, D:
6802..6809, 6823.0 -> 0.0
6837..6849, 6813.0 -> 0.6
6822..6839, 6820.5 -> -0.2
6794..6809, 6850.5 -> 0.1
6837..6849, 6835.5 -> 0.6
